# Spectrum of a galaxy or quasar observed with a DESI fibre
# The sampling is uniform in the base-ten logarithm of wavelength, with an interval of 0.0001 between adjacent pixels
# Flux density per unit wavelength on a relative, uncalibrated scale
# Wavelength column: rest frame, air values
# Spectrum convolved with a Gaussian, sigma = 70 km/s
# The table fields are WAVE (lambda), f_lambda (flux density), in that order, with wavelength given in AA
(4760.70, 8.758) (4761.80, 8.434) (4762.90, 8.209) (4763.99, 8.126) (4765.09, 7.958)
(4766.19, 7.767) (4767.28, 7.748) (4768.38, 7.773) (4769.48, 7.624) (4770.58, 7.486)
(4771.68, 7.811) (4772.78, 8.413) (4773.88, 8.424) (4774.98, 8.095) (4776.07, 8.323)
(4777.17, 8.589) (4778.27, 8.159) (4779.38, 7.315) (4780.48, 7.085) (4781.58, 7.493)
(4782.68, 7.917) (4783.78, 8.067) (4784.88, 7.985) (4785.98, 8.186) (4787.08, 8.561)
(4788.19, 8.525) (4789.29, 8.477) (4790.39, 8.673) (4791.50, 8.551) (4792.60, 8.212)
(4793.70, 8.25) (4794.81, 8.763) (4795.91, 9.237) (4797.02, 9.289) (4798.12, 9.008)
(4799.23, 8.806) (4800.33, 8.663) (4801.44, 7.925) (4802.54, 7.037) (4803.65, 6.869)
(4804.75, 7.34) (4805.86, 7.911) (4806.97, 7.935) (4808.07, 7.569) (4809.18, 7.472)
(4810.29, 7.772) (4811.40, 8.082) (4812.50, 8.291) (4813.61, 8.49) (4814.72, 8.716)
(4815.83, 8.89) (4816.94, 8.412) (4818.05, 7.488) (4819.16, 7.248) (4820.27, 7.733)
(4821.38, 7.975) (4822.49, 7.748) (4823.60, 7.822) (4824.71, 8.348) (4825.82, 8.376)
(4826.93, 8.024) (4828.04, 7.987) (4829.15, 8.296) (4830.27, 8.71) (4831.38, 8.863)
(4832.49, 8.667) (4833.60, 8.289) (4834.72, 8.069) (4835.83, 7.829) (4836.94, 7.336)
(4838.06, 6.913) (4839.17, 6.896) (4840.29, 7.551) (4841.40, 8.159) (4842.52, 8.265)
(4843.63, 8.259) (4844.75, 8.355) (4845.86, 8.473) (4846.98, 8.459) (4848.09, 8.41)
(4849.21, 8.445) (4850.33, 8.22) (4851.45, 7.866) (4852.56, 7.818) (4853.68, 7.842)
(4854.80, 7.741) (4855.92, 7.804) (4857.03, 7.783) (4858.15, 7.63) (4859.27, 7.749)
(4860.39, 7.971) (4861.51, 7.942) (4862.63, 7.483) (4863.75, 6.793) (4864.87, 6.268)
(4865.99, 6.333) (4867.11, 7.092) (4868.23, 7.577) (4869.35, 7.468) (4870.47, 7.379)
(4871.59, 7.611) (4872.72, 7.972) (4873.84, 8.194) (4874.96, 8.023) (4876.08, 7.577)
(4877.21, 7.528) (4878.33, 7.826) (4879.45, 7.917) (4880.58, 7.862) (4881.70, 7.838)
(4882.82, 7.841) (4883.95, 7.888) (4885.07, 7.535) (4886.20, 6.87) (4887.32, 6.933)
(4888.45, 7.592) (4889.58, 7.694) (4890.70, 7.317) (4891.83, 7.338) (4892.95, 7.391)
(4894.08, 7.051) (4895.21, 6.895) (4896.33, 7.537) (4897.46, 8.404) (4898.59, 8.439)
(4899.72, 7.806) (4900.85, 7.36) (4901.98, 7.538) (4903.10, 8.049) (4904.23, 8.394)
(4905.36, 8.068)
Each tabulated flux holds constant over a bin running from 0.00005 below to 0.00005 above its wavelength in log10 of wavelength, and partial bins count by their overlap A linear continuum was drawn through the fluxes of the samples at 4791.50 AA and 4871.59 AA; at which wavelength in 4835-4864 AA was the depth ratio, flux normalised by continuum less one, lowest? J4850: 4839.17 AA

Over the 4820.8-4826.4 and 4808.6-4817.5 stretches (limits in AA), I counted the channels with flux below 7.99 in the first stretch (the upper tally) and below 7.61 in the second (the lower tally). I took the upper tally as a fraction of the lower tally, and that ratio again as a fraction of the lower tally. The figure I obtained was 3.0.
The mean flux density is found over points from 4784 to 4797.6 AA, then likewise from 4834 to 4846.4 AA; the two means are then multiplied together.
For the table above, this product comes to 67.0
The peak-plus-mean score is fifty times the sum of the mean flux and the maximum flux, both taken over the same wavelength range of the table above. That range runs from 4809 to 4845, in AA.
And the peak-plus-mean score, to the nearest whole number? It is 847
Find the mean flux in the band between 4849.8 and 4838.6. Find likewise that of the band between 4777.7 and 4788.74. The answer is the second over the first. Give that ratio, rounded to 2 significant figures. 0.98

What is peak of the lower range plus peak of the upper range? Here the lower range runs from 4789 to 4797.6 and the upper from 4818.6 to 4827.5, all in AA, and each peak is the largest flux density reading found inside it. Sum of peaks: 17.7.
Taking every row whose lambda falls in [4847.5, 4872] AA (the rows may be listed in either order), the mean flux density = 7.60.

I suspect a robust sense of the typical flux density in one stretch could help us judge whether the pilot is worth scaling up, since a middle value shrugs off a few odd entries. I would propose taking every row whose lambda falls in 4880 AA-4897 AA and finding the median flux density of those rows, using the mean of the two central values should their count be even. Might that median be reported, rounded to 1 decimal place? 7.5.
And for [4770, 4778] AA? 8.3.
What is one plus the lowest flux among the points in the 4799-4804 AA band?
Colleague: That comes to 7.9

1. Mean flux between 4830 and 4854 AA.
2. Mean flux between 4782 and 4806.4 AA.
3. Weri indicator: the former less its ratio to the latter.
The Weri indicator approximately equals 7.10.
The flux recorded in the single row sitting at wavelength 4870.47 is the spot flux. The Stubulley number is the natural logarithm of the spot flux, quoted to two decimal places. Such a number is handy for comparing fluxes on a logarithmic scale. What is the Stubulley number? 2.00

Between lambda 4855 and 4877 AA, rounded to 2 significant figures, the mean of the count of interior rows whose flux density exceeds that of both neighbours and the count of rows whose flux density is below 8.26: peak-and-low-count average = 11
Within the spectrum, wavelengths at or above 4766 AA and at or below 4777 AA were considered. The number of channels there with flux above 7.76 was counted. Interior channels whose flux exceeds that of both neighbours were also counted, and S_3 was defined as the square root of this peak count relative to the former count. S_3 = 0.53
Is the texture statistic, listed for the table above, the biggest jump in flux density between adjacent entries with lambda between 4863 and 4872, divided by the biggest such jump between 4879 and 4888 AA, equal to 1.14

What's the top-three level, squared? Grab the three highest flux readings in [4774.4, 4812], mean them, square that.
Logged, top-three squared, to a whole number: 84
